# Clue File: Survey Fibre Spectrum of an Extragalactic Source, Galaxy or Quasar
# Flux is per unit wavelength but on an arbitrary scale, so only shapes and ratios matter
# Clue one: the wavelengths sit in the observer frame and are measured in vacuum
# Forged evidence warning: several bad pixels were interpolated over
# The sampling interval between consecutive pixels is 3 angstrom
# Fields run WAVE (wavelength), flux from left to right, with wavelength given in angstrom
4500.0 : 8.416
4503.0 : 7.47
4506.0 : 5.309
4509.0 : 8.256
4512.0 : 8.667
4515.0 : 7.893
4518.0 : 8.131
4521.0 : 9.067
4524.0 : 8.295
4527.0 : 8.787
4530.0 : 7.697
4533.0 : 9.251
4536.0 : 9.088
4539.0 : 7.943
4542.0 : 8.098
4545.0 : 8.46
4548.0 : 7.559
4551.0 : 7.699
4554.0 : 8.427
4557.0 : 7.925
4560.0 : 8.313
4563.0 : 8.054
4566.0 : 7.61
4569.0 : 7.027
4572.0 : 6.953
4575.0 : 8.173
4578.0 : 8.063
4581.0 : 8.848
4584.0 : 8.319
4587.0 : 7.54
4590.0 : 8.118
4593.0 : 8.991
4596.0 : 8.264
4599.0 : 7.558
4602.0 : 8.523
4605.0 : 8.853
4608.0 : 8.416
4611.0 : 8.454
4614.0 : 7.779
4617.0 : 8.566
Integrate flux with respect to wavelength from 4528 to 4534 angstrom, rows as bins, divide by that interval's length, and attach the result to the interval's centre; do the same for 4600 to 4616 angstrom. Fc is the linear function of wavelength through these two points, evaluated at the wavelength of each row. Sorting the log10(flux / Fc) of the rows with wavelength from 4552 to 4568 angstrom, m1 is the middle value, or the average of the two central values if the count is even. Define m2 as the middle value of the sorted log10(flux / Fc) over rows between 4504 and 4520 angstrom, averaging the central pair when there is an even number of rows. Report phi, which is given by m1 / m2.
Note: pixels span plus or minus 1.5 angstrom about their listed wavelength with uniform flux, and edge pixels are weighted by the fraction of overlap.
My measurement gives 1.2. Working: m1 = -0.019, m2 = -0.0164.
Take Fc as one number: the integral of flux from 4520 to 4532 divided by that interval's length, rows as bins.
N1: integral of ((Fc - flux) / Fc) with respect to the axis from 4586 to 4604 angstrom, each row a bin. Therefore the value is 0.6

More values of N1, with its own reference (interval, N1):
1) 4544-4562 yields 0.9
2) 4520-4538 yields -0.4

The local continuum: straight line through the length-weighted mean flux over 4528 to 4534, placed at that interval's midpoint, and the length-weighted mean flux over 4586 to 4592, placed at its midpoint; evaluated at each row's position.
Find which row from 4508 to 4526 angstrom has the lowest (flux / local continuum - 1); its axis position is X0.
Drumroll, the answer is 4515.0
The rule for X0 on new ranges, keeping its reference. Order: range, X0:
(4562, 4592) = 4572.0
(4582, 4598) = 4587.0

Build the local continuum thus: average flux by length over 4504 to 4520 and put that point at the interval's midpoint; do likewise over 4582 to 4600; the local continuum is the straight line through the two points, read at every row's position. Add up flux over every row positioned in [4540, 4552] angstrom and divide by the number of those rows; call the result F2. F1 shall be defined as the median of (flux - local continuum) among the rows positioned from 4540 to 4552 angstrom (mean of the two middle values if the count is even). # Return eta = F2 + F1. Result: 8.0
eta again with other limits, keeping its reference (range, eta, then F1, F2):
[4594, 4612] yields 8.5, 0.16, 8.34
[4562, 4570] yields 7.2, -0.41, 7.56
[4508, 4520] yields 8.7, 0.49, 8.24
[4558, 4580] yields 7.7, -0.03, 7.74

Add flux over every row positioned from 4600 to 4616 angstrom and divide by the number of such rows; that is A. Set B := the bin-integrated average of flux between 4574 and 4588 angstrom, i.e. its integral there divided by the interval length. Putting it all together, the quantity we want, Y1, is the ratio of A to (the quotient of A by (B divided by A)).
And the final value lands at 0.98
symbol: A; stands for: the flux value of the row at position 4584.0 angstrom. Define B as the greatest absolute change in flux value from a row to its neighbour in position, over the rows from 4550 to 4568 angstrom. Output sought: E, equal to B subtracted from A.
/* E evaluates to 7.6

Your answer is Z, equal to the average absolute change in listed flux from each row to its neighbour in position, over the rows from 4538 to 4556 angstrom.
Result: 0.46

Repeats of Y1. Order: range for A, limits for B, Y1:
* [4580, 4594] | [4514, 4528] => 1.01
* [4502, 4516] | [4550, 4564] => 1.08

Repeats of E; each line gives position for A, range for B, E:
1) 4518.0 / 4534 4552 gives 7.0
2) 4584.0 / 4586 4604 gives 7.4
